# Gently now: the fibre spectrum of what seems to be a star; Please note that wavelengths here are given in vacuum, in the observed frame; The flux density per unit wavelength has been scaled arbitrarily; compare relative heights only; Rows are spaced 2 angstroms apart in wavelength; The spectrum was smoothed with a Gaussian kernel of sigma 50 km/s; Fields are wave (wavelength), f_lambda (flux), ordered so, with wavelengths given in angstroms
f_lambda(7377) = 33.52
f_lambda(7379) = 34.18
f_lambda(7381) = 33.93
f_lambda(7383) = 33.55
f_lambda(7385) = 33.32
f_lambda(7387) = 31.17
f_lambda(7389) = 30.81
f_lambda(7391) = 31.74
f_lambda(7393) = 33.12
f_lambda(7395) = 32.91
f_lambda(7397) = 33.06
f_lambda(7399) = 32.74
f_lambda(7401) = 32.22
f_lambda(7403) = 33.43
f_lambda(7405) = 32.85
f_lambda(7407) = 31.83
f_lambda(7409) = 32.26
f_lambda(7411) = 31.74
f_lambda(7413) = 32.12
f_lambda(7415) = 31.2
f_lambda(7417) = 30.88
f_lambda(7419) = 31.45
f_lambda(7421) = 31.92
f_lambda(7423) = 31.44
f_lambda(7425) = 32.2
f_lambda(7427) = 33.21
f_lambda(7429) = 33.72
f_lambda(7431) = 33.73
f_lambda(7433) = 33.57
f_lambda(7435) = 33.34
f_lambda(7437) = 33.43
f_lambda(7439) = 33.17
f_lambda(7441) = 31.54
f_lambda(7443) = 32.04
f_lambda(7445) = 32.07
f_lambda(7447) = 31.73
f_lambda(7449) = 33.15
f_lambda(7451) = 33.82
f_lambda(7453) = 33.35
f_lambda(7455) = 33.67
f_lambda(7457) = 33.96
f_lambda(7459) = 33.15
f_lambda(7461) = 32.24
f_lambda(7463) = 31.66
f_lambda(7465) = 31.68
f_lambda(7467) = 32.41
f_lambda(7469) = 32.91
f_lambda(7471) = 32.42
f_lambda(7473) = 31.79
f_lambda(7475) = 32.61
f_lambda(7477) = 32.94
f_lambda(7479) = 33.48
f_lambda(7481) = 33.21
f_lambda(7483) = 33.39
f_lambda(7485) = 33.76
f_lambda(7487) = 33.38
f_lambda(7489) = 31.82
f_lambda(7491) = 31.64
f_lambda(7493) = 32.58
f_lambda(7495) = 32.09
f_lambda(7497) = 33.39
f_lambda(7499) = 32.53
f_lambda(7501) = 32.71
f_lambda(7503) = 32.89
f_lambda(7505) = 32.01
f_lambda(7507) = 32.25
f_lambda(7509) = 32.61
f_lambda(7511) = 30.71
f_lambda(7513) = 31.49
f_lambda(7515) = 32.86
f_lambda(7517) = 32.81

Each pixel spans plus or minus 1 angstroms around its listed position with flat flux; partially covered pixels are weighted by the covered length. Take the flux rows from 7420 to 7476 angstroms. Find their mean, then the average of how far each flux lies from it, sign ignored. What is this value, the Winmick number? 0.73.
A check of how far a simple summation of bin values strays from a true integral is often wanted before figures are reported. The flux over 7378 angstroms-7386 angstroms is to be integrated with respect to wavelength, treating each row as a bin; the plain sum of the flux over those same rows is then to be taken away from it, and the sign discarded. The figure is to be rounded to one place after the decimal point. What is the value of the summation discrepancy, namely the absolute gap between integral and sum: 135.0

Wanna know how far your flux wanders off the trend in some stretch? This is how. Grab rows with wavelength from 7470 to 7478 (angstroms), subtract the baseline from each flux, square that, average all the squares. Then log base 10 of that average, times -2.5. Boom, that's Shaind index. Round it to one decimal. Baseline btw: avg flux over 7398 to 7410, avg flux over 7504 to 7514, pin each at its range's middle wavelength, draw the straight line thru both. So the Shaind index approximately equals 1.2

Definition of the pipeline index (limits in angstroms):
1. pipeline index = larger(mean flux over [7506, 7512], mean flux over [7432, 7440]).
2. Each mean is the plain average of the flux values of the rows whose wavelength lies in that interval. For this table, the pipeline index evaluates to 33.4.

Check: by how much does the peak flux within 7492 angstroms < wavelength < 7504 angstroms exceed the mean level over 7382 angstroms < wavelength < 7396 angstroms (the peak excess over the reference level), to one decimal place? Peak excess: 1.0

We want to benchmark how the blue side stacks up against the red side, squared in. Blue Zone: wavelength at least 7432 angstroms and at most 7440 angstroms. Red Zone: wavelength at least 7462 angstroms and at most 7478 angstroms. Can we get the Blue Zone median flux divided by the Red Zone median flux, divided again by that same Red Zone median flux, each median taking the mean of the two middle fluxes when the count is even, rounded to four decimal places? 0.0318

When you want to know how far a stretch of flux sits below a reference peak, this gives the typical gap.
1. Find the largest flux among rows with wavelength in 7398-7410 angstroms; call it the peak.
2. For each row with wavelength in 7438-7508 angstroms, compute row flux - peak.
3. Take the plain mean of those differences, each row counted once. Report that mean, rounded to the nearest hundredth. -0.76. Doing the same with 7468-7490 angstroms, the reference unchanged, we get -0.55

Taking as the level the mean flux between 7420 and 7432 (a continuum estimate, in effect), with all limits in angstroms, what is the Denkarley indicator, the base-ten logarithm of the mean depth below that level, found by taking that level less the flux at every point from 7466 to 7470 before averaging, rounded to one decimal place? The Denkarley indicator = -1.4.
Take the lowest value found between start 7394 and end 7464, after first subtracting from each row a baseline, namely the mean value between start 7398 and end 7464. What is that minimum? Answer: -1.69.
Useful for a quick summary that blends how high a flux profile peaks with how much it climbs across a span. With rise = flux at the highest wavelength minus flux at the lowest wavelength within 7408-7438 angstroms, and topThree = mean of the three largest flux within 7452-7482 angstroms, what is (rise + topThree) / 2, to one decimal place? 17.4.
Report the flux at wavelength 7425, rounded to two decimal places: 32.20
